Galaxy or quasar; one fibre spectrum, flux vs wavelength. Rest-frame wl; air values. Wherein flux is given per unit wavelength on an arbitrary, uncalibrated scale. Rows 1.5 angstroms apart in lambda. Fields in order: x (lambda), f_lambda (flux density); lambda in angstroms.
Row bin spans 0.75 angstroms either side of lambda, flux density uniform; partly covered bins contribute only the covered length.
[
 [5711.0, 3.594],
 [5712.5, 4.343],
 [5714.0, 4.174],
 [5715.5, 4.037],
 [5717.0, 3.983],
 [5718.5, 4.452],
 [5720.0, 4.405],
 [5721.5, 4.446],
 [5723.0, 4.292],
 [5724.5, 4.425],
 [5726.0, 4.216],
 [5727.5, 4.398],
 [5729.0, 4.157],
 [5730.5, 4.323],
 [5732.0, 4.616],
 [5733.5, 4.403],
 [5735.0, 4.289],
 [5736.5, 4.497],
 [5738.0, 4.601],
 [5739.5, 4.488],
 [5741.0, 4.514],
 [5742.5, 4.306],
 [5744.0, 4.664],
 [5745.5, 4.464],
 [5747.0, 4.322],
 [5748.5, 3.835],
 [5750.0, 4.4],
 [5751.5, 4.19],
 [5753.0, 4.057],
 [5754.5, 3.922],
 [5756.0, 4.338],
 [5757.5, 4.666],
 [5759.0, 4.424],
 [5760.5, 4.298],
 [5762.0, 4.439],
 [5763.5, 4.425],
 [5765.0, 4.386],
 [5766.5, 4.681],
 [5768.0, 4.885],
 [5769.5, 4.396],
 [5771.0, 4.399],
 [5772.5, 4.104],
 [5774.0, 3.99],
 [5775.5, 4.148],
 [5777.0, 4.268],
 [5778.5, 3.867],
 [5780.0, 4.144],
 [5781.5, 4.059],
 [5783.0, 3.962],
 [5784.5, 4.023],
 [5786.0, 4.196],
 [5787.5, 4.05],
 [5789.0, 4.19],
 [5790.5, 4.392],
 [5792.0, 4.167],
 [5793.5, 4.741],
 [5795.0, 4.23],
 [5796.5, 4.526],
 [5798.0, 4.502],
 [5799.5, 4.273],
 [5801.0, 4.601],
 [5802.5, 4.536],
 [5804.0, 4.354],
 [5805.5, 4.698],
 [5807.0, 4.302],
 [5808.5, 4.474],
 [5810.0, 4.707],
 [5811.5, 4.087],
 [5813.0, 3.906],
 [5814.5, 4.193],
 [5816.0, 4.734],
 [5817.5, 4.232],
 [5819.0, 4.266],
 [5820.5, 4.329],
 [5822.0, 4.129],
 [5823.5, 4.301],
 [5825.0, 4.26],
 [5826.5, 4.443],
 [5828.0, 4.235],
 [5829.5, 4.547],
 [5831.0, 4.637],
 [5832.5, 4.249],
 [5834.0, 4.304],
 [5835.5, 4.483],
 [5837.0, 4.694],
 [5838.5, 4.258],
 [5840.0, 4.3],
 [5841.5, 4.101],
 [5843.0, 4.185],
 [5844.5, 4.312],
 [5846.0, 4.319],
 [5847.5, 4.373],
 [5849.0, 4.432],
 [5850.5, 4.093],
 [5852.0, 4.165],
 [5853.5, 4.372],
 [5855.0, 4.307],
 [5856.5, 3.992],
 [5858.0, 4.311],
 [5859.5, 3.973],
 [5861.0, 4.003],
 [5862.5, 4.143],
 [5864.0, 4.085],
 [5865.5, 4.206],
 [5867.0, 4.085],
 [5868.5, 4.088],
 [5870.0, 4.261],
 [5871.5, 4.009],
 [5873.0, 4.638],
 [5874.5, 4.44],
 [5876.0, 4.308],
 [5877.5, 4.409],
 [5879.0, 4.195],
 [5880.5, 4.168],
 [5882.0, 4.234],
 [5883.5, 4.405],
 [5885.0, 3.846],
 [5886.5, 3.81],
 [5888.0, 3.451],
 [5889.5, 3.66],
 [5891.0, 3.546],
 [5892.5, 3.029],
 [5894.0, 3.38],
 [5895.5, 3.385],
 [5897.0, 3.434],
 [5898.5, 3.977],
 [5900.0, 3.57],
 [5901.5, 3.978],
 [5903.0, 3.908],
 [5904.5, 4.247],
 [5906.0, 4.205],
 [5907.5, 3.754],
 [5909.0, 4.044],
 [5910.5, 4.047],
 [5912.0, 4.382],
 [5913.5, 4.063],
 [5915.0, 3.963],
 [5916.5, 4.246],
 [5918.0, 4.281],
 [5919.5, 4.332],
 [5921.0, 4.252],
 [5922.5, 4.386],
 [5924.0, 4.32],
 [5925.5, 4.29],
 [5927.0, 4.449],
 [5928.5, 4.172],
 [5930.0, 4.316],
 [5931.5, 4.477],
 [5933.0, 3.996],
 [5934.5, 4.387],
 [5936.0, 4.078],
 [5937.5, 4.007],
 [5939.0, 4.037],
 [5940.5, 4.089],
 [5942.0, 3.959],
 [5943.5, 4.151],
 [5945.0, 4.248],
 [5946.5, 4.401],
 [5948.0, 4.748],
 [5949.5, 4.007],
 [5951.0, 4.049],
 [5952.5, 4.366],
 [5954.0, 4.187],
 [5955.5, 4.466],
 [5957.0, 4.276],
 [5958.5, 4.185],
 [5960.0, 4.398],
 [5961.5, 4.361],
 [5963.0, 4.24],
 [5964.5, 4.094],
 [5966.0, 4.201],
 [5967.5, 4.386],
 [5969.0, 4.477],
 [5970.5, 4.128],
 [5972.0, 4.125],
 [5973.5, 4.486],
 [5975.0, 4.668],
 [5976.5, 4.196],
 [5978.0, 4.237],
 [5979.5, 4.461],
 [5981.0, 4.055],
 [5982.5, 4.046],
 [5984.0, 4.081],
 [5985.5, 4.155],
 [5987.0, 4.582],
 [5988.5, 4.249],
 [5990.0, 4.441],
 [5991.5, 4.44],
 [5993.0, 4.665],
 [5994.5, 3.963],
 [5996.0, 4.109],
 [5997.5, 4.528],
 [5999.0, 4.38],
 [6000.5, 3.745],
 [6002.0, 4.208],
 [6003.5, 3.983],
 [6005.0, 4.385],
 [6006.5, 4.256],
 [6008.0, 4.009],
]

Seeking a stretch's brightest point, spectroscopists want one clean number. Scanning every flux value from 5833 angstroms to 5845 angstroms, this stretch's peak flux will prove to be 4.694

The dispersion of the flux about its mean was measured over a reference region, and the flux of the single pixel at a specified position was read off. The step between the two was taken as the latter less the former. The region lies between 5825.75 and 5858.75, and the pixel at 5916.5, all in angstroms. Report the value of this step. 4.1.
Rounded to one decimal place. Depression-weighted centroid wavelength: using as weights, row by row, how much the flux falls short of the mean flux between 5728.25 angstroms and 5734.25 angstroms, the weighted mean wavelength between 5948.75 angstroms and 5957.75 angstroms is 5951.2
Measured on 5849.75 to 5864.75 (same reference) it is 5858.1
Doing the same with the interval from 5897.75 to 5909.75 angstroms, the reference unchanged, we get 5903.2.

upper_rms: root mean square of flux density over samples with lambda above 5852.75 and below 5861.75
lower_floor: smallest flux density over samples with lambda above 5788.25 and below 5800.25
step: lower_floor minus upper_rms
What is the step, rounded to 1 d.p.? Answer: 0.0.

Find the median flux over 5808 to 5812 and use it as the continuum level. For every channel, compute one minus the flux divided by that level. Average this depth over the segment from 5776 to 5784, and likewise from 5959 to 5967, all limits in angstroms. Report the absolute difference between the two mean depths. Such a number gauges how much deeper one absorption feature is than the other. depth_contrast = 0.044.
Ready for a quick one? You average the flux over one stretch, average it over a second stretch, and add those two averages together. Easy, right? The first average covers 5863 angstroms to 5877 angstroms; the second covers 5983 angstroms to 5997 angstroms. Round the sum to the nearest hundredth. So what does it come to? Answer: 8.53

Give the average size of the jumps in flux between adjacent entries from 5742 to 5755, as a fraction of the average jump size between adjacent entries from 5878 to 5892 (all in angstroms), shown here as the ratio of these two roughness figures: 1.4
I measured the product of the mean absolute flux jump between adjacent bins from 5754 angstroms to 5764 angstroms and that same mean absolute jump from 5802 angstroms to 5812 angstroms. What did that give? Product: 0.069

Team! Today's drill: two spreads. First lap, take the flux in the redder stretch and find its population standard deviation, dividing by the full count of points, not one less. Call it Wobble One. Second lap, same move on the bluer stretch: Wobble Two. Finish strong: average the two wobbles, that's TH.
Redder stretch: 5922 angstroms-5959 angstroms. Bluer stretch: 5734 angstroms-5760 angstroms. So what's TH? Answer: 0.21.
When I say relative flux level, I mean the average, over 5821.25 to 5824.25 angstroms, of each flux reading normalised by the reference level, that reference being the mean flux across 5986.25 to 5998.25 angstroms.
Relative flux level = 0.96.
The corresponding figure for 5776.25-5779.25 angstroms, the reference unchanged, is 0.93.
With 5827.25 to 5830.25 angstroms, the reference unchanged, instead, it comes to 1.00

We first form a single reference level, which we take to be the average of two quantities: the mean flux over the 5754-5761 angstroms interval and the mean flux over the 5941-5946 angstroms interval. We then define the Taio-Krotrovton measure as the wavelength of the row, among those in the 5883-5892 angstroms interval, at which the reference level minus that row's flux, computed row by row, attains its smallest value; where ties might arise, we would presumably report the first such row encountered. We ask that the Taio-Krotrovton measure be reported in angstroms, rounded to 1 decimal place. 5883.5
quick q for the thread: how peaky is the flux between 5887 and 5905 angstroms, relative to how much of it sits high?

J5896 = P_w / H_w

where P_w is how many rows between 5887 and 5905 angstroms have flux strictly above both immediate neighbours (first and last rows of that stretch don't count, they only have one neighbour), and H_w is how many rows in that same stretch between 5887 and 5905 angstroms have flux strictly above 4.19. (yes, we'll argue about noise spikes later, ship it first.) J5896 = 3.0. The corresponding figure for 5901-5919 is 0.4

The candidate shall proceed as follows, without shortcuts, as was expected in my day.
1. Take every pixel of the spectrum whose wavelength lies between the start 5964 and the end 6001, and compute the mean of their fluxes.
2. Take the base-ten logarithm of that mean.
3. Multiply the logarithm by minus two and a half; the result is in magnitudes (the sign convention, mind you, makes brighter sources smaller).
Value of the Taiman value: -1.58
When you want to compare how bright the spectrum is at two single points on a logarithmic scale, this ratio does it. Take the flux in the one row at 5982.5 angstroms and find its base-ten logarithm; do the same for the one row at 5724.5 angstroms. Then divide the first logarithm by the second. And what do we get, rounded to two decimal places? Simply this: 0.94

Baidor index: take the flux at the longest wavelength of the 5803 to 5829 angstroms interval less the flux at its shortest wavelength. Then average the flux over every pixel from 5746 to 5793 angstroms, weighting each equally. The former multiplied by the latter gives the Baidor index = -0.5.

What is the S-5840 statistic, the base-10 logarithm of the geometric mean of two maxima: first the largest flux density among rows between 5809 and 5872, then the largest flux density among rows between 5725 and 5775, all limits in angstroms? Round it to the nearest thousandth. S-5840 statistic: 0.682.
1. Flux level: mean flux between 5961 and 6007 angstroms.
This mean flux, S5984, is 4.27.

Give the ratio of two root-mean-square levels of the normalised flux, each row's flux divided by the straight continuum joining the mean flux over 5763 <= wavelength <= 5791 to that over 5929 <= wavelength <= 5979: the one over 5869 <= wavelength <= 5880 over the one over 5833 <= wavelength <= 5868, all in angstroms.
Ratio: 1.02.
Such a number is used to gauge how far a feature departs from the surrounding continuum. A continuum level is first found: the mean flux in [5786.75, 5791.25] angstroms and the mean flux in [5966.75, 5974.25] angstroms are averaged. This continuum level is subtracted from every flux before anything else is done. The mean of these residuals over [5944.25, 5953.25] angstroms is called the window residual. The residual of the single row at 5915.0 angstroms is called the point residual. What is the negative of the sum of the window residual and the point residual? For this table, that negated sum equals 0.26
